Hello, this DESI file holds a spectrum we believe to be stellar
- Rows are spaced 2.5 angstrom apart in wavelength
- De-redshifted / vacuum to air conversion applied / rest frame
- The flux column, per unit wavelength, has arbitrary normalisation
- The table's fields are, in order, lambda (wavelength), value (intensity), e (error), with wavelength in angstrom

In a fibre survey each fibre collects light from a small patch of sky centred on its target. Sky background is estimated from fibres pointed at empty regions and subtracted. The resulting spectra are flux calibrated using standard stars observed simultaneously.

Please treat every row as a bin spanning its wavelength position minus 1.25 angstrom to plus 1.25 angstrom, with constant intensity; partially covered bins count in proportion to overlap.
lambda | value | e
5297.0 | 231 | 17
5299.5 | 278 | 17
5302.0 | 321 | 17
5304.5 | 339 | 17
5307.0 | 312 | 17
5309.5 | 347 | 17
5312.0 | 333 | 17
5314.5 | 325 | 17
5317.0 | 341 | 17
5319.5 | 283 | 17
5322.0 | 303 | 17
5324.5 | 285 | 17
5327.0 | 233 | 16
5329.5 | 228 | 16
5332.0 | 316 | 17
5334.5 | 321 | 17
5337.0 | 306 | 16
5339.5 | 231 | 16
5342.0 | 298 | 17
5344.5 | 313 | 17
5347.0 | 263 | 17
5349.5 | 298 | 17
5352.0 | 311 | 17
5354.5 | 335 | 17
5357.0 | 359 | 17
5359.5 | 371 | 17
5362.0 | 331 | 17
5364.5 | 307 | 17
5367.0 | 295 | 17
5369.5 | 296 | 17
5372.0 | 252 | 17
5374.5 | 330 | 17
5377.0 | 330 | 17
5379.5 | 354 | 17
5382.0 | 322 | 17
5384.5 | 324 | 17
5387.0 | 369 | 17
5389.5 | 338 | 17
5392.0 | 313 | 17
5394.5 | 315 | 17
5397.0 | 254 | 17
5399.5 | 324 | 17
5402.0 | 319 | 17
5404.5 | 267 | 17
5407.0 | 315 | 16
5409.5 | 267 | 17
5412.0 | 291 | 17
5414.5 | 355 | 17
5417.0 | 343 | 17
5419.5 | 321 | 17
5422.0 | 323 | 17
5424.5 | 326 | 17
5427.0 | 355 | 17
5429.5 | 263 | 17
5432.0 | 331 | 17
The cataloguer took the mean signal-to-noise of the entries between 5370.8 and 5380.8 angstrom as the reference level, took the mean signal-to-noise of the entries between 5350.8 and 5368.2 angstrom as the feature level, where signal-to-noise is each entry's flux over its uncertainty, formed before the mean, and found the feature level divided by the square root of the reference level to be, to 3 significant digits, 4.50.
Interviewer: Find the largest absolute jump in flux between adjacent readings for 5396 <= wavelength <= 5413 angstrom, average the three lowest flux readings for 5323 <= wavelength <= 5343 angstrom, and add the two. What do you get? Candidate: 301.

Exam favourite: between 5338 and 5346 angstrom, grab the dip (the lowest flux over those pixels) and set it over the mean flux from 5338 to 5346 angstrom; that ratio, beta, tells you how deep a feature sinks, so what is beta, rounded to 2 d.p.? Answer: 0.82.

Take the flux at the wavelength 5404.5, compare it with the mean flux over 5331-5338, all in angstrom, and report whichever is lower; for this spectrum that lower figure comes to 267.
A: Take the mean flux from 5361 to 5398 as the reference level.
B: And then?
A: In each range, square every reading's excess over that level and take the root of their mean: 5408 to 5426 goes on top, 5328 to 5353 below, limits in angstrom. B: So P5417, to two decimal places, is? 0.65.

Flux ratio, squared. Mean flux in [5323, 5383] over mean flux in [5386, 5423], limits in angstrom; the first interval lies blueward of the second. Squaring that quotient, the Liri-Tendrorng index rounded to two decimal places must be 0.93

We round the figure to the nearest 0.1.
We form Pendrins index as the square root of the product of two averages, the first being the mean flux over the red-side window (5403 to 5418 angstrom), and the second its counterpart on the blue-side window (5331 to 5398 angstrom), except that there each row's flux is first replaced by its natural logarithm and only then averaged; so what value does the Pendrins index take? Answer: 41.9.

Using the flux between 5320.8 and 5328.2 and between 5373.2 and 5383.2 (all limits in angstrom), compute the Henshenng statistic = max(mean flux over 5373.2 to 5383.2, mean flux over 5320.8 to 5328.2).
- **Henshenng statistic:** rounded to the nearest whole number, 334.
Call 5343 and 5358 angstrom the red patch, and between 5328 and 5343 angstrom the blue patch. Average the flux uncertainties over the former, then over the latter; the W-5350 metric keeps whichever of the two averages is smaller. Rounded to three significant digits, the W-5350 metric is 16.5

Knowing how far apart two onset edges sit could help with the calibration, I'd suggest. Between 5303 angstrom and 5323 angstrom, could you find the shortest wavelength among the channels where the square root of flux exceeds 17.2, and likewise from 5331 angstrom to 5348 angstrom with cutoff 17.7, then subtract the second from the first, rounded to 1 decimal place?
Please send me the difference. -27.5 angstrom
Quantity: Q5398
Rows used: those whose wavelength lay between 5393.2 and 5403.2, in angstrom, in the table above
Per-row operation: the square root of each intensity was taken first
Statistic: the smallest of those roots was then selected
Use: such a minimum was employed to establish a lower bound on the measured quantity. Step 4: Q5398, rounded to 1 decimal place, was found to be 15.9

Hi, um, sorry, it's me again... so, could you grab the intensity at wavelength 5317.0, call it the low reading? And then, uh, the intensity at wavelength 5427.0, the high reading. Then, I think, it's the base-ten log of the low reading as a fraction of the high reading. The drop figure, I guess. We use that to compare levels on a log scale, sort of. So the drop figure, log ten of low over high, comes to -0.02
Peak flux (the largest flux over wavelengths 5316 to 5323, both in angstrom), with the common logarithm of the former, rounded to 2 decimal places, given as 2.53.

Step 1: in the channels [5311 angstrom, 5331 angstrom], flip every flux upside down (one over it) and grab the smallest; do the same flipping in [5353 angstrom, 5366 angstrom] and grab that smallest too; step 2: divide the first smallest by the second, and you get 1.09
